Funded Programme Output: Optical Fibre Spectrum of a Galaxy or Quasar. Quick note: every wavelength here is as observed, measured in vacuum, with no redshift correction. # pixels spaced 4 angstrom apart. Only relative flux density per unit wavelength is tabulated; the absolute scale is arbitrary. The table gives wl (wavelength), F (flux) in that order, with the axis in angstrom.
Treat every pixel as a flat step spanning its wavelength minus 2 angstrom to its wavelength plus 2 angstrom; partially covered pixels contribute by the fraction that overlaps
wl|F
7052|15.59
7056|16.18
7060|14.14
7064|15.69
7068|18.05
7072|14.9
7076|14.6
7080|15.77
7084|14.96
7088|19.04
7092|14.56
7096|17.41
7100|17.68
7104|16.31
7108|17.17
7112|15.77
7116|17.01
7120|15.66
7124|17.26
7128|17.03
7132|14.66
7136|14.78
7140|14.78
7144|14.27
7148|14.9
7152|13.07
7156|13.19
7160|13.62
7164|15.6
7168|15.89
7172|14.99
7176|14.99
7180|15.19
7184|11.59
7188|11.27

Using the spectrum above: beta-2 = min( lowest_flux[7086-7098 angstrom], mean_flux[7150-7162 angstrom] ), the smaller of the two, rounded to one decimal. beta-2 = 13.3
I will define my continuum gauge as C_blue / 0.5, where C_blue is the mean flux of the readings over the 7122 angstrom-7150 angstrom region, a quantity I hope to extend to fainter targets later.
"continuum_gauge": 30.8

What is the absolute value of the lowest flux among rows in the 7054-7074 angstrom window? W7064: 14.1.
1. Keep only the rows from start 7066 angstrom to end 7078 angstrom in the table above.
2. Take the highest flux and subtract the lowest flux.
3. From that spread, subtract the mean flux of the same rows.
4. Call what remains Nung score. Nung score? -12.4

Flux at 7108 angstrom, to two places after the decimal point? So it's 17.17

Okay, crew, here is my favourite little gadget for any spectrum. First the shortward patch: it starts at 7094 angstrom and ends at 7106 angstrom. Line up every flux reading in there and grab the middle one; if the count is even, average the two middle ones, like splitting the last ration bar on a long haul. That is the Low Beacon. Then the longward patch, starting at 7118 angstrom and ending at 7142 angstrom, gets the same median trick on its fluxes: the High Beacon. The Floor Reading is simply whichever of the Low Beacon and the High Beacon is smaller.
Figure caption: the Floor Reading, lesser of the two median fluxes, 15.2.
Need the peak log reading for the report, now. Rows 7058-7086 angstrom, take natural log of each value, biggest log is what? 2.89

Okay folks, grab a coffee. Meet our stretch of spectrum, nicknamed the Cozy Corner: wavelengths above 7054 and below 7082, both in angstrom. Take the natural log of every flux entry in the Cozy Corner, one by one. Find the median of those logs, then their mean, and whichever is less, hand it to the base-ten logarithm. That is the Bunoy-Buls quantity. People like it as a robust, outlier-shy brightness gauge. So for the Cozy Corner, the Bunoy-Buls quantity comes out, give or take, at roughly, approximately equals 0.439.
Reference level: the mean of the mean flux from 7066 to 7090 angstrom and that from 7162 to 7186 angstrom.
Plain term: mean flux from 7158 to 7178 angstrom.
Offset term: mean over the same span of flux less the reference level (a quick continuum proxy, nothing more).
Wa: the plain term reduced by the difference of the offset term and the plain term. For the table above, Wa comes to 30.5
